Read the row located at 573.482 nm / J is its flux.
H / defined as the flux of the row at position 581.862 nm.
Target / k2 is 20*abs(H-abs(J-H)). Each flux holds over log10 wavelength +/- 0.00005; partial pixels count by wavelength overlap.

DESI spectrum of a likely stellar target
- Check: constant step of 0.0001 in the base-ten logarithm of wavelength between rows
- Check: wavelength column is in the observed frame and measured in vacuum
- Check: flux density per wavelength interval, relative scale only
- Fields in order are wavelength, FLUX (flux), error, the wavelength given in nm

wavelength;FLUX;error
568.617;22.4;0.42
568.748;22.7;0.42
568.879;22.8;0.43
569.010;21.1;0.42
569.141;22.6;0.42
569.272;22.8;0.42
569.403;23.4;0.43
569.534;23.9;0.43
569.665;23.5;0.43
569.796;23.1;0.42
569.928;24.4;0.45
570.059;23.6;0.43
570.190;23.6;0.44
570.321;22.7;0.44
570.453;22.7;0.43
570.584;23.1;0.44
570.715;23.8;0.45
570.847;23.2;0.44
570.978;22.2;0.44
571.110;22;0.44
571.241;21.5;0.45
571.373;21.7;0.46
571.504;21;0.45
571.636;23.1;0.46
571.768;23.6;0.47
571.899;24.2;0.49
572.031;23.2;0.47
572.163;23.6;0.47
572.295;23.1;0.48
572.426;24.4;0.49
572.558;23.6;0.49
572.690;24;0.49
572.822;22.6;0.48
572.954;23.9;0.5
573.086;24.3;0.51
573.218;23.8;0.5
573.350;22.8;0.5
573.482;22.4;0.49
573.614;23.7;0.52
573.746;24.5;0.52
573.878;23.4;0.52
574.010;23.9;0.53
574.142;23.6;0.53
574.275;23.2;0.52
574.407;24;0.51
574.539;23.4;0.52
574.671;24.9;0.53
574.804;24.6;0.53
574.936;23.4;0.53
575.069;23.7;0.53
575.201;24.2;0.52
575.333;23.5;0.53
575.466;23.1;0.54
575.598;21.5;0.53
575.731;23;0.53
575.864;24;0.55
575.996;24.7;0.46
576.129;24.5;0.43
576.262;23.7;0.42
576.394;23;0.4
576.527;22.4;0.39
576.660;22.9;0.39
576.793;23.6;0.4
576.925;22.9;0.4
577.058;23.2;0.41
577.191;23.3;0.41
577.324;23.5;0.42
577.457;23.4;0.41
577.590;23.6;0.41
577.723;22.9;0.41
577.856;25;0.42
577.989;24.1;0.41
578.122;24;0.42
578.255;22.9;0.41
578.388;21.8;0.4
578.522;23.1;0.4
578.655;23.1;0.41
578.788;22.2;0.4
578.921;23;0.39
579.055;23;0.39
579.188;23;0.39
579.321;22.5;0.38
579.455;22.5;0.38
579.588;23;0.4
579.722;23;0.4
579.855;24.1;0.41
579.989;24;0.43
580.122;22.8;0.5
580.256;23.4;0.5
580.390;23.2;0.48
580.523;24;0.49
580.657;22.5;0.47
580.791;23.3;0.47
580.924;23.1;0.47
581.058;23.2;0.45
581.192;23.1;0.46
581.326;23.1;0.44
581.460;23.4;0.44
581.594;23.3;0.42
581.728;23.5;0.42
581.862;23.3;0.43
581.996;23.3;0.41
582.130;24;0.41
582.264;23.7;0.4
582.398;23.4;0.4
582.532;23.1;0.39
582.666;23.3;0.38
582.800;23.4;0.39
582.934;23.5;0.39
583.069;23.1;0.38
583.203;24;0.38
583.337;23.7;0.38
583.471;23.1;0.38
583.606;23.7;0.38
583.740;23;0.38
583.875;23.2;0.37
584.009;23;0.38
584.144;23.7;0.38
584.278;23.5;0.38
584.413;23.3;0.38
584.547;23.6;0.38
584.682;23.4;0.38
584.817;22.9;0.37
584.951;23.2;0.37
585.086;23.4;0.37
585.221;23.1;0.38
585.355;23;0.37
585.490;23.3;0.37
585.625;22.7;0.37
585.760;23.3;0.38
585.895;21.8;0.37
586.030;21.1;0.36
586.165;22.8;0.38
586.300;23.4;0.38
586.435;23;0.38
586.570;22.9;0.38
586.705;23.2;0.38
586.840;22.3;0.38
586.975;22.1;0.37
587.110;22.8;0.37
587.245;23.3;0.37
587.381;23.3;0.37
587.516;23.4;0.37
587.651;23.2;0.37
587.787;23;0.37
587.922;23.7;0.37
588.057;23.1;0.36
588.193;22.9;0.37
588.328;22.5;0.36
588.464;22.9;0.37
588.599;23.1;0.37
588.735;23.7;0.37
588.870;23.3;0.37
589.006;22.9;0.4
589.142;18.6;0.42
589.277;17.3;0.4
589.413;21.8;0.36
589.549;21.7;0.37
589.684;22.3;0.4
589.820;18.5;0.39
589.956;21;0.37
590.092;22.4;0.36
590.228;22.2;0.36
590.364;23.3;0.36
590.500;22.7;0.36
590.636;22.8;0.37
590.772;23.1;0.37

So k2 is 448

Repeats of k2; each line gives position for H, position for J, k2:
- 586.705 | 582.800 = 460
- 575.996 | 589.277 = 346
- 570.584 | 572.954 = 446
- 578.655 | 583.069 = 462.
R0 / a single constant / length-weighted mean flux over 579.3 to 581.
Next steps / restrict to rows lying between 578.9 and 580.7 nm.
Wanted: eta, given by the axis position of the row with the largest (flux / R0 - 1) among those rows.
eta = 579.855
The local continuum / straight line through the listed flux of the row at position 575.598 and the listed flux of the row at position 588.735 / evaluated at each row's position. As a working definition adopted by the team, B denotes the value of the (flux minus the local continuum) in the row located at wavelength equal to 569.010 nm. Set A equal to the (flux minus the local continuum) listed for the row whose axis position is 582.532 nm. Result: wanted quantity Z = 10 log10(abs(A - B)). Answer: -5.8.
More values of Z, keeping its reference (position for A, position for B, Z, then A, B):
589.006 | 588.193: -8.7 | -0.8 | -0.7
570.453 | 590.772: 4.8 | 2.1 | -0.9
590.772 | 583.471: 0.9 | -0.9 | 0.3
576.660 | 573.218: 1.7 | 1.2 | 2.7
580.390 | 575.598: -0.5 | 0.9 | 0.0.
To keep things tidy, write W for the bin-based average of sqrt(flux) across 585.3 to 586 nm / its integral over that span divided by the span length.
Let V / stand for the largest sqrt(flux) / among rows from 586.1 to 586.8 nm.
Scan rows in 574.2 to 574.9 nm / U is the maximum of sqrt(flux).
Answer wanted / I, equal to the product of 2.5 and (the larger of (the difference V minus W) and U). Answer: 12.47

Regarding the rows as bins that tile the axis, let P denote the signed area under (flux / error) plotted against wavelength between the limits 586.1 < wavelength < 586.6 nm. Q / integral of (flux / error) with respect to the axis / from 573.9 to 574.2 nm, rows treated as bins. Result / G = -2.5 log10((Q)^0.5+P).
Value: -3.8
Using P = 30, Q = 13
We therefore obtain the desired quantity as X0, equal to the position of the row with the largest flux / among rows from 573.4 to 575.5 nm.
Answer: 574.671 nm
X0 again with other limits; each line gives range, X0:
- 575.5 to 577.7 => 575.996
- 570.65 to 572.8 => 572.426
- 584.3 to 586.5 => 584.547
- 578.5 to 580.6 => 579.855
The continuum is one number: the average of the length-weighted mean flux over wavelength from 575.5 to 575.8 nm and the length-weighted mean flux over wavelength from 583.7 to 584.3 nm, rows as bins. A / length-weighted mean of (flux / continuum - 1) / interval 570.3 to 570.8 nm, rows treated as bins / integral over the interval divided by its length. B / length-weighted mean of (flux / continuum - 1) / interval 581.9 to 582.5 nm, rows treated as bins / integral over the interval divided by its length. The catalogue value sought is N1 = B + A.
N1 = 0.047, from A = 0.014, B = 0.033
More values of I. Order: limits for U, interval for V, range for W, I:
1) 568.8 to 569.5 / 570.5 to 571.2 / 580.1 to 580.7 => 12.09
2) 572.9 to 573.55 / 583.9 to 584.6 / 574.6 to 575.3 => 12.32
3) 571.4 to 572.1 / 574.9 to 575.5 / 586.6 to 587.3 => 12.30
